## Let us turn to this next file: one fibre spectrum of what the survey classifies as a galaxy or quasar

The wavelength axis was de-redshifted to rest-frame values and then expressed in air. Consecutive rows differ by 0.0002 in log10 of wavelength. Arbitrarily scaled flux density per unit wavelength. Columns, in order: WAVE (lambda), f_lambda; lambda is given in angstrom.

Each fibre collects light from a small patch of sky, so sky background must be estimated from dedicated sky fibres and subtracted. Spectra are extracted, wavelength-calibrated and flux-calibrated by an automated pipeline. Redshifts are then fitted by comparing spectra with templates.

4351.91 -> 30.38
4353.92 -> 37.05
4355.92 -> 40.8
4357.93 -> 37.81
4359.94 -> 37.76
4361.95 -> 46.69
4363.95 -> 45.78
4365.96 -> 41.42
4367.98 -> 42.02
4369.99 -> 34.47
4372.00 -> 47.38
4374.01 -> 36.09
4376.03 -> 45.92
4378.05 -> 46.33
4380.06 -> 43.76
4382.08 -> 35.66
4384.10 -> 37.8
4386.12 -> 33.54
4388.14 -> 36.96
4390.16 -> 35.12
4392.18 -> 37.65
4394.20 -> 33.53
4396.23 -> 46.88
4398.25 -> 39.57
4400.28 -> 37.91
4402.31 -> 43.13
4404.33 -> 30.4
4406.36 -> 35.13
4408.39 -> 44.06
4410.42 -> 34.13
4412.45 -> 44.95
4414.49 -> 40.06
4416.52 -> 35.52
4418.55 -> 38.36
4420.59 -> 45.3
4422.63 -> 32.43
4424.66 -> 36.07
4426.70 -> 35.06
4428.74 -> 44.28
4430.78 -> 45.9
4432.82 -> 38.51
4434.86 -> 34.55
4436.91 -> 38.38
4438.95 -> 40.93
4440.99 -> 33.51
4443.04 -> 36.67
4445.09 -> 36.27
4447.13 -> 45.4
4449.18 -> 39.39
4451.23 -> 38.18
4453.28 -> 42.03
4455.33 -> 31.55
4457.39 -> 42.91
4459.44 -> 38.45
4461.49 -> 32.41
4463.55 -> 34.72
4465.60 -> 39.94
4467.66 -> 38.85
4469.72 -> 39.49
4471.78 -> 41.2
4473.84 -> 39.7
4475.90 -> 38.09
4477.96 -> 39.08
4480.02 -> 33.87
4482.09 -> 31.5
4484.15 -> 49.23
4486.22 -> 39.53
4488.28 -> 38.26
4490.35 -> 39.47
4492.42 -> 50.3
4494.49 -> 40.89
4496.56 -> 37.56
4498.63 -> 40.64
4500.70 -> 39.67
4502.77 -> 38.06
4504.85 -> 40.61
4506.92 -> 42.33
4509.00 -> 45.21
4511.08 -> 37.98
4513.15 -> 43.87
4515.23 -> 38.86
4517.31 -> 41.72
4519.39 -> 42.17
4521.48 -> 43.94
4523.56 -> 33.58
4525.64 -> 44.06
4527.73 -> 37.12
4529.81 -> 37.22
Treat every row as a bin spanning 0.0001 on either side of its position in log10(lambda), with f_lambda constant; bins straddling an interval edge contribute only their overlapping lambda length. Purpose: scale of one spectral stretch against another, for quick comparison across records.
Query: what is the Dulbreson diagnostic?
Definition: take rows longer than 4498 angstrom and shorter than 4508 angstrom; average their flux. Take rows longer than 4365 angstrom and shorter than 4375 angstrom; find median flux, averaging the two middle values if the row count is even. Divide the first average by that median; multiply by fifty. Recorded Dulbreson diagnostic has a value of 48.6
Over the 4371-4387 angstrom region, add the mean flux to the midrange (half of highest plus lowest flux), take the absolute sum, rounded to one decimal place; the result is 81.3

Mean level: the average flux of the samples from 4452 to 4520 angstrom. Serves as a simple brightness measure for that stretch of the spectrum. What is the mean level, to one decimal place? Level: 39.7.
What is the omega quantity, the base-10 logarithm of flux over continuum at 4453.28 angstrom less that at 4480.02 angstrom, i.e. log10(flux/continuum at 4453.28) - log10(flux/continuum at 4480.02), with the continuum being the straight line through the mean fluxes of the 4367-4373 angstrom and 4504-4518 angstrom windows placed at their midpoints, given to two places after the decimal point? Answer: 0.09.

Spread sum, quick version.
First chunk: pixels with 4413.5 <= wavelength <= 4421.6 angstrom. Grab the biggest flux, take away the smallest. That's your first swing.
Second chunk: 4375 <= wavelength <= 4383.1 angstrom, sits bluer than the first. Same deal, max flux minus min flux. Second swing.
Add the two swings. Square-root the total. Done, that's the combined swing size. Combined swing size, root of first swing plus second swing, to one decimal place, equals 4.5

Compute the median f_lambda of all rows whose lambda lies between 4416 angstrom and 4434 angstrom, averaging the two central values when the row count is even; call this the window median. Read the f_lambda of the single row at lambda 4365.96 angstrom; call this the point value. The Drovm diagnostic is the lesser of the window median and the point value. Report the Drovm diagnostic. 38.4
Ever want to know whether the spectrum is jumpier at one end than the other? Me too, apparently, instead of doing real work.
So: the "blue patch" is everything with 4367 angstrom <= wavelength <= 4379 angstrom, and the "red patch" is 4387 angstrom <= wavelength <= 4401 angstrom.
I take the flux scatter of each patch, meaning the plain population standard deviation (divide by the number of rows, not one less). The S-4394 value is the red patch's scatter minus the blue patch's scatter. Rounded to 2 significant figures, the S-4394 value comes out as -1.1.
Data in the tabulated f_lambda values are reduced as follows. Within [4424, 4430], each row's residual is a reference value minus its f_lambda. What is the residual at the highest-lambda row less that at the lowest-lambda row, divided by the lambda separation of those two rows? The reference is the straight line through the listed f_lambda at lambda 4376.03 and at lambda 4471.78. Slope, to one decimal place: -2.1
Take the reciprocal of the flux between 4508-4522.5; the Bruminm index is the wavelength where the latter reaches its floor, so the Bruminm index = 4509.00 angstrom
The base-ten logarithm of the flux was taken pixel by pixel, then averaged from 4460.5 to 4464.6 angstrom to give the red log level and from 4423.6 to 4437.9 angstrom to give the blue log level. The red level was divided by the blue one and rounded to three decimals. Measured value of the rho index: 0.961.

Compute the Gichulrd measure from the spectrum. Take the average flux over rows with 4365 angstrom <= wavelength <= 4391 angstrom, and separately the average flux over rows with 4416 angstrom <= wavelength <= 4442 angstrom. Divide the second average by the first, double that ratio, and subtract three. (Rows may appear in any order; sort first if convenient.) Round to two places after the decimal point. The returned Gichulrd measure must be -1.07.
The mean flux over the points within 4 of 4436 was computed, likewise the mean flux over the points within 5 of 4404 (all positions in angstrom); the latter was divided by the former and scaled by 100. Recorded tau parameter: 100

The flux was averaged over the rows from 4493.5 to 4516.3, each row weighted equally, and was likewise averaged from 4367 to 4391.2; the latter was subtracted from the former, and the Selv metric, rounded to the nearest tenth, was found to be 0.9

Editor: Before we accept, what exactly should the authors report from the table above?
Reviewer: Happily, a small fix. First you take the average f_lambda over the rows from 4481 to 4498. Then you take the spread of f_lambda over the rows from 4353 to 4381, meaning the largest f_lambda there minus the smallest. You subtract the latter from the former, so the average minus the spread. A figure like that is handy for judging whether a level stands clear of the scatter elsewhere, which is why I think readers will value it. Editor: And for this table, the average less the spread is 27.9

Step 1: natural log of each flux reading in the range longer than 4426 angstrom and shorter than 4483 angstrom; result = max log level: 3.83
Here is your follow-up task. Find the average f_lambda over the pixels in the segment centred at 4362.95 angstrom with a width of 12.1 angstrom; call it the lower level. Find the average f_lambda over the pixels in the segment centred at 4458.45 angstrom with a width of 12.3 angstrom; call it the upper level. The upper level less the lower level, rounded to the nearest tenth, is -4.9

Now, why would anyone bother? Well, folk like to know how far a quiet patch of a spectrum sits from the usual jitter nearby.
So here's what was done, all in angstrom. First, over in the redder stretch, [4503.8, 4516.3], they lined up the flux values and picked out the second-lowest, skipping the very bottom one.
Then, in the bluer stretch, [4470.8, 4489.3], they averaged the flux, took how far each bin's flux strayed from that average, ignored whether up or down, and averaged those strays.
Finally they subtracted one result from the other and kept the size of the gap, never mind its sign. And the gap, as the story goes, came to 36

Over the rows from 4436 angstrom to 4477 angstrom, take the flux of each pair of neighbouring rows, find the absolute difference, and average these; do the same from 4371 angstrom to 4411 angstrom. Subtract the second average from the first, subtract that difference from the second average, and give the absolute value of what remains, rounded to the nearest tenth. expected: 7.8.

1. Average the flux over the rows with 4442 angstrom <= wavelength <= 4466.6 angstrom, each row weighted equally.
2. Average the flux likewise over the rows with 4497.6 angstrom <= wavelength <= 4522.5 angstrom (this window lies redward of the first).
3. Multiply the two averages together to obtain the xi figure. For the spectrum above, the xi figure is 1574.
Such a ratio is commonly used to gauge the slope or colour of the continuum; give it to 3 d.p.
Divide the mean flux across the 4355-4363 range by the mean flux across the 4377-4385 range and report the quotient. 0.997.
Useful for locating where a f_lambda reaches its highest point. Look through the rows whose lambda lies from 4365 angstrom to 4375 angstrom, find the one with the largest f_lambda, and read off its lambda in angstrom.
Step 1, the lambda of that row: 4372.00 angstrom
